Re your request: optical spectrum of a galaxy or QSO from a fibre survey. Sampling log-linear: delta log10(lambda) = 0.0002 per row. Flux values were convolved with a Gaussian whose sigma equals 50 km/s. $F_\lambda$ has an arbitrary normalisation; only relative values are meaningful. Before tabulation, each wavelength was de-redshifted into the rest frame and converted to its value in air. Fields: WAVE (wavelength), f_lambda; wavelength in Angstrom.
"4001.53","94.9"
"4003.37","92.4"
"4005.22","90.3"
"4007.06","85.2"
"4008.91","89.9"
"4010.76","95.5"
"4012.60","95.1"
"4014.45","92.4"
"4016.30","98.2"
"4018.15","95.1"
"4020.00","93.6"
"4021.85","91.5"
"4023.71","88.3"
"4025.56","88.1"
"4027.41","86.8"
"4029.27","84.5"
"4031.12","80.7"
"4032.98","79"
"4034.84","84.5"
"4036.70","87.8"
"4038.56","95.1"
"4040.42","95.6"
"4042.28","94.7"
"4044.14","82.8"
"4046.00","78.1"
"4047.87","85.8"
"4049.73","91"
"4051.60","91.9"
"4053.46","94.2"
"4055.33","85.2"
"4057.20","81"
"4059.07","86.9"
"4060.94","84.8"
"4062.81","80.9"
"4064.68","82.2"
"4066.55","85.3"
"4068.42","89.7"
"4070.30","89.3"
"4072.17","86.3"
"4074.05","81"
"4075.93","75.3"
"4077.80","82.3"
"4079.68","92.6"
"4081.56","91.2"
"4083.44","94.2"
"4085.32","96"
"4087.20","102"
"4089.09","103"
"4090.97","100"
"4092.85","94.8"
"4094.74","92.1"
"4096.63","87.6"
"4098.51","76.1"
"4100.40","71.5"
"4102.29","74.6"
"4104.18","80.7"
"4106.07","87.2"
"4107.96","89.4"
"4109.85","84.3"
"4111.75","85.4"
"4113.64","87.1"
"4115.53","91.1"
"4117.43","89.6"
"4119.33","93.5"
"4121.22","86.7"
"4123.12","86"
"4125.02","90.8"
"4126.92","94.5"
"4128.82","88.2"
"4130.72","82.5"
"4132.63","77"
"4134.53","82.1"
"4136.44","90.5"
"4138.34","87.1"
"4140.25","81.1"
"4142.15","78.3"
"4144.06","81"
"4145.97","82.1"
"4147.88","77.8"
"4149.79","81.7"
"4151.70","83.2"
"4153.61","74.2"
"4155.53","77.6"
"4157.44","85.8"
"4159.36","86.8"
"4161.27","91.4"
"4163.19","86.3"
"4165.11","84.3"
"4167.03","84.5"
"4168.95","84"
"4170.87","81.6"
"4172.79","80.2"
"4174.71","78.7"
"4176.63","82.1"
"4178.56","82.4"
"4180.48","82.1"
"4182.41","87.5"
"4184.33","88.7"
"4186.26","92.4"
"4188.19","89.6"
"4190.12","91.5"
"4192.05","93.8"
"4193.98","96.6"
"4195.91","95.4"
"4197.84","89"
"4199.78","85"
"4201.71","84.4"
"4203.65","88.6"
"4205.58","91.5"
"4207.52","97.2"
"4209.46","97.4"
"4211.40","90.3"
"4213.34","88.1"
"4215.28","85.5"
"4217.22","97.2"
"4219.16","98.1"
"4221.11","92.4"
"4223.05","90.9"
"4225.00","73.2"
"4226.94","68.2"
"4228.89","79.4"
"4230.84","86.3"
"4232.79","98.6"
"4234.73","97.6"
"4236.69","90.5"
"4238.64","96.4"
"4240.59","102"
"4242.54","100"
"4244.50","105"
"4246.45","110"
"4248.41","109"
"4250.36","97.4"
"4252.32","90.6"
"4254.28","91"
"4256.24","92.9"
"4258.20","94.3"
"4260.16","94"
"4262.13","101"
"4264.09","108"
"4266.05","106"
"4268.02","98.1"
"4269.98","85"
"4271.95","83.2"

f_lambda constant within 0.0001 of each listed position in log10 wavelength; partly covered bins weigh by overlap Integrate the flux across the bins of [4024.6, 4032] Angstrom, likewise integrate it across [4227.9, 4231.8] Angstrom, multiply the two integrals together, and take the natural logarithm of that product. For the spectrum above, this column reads 12.2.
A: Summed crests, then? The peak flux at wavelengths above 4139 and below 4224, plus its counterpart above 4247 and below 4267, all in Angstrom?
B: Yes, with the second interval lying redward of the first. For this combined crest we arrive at 207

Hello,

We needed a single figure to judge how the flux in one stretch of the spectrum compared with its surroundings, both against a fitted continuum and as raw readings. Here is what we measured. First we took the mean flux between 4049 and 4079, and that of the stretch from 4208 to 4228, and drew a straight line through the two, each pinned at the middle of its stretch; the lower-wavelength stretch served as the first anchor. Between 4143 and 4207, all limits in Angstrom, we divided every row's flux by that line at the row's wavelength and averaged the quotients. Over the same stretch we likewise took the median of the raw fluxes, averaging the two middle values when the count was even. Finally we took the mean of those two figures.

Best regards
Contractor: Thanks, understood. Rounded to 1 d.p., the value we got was 42.7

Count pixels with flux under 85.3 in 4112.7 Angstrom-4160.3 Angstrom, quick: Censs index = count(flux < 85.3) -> 12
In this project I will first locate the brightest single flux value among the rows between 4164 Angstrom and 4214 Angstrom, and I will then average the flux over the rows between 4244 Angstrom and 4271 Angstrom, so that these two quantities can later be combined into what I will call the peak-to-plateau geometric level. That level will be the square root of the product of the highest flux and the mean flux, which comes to 98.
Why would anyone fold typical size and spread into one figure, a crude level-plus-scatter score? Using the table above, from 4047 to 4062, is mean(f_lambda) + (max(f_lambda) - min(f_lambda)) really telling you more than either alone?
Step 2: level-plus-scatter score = 100.8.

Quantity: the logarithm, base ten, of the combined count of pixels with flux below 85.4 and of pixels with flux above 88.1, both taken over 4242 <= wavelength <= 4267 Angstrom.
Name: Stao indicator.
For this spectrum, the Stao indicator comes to 1.11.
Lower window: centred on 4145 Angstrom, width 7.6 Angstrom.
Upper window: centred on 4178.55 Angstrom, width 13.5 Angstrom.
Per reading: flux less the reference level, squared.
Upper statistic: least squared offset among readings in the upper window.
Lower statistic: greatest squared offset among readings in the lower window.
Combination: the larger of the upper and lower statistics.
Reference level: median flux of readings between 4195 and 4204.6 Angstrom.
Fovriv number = 117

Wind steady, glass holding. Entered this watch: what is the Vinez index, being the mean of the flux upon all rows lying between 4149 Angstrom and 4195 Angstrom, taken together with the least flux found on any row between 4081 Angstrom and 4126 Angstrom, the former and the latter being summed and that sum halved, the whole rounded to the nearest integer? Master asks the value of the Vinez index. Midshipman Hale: 78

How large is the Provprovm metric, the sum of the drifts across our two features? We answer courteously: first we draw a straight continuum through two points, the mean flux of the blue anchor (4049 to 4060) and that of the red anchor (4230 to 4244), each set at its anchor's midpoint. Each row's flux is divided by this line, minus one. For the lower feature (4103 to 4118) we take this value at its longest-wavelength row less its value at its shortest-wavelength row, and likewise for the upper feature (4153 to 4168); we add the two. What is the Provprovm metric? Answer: 0.20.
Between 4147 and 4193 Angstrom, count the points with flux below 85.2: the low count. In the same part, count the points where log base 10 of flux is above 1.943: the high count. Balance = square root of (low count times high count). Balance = 9.2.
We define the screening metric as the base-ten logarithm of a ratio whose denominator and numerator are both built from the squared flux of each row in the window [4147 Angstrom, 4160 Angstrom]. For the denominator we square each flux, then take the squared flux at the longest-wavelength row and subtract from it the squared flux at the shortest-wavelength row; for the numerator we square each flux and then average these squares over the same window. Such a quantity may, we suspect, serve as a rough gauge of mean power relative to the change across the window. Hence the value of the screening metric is 0.65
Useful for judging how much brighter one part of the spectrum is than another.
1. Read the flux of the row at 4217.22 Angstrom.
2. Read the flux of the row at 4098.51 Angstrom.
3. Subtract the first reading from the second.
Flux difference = -21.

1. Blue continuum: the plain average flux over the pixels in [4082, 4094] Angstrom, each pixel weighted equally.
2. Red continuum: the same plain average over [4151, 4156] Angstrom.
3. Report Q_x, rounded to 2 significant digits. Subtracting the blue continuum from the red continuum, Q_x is -20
